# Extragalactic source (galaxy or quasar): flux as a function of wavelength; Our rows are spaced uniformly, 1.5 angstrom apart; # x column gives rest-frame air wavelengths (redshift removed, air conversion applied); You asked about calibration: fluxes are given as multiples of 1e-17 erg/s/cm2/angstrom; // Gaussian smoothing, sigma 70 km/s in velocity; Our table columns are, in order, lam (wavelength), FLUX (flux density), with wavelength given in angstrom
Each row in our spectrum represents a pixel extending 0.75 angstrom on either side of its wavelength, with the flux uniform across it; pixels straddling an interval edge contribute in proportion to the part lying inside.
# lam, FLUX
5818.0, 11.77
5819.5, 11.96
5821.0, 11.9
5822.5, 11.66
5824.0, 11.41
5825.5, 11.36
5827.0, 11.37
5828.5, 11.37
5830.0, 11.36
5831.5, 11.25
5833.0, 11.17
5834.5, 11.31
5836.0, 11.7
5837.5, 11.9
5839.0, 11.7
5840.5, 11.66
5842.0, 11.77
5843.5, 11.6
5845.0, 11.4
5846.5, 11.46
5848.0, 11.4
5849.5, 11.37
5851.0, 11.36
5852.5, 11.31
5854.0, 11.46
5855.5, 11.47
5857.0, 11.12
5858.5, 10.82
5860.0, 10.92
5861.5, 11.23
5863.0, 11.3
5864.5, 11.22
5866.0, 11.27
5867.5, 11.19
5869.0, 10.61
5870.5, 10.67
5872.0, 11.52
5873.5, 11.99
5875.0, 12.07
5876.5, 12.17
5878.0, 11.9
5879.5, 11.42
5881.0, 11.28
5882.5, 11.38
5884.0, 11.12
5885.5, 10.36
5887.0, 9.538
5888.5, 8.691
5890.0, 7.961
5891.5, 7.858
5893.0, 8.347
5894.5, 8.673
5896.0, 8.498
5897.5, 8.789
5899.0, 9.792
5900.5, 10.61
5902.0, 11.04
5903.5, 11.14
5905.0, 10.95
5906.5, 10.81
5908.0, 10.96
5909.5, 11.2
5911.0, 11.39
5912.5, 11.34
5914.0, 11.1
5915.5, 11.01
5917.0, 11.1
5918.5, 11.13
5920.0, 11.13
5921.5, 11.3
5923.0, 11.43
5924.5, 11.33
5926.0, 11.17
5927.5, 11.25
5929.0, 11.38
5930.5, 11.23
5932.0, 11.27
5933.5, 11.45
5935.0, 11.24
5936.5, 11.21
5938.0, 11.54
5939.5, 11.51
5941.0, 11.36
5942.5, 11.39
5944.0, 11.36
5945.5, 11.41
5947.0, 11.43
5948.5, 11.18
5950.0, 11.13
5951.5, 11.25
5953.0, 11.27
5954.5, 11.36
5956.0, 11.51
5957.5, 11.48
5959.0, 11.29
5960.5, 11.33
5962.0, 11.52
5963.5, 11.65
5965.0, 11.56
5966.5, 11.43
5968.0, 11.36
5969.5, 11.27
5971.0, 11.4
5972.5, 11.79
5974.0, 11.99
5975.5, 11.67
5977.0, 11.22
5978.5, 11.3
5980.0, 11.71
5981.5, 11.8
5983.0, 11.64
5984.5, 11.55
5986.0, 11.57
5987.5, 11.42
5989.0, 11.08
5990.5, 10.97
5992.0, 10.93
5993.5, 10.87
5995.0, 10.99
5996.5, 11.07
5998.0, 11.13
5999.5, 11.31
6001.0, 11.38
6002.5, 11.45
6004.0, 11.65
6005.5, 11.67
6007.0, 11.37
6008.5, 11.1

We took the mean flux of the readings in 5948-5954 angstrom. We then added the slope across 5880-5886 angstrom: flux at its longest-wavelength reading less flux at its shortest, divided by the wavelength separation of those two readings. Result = 11.0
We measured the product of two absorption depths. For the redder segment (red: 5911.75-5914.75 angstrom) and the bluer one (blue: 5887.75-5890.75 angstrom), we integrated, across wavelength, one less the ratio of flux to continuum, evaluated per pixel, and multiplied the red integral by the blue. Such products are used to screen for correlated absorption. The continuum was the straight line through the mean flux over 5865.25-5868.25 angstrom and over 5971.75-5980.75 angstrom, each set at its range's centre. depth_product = 0.036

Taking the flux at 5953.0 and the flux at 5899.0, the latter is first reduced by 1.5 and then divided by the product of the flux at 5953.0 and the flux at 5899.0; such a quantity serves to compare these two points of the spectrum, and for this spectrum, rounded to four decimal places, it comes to 0.0751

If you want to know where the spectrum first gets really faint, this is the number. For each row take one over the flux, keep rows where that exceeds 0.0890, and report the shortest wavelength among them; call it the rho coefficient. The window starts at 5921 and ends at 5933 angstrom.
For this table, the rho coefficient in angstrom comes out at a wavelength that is 5926.0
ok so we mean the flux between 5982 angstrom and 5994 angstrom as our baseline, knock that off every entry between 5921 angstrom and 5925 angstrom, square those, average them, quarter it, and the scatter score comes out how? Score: 0.003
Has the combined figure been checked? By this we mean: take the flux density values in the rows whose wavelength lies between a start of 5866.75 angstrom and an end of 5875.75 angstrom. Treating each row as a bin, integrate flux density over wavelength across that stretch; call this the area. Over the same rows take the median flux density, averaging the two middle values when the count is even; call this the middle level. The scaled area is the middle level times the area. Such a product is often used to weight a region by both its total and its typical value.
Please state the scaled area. 1159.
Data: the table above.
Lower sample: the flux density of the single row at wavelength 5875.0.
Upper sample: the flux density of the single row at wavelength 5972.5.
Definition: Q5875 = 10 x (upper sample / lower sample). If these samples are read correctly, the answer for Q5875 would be 9.8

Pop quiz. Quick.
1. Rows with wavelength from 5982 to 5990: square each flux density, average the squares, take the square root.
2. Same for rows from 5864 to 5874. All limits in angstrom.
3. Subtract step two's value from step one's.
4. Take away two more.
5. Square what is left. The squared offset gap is 3.1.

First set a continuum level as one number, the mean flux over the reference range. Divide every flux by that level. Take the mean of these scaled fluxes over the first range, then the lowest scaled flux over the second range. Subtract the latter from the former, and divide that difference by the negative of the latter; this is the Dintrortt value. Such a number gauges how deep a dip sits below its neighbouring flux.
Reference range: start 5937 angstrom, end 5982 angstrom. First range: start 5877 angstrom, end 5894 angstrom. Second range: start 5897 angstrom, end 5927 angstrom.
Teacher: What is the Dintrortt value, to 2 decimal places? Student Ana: -0.14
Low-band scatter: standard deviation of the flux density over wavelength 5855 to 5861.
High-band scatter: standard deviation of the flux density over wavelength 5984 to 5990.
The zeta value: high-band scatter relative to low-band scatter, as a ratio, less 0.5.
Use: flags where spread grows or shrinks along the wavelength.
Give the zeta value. 0.29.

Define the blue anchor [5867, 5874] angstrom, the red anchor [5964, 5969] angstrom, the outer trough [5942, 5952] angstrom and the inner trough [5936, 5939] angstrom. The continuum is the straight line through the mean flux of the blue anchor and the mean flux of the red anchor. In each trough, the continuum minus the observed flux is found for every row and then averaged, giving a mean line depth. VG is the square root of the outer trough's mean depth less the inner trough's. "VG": 0.3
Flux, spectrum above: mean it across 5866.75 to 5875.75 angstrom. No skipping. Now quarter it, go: 2.84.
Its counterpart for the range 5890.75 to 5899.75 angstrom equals 2.16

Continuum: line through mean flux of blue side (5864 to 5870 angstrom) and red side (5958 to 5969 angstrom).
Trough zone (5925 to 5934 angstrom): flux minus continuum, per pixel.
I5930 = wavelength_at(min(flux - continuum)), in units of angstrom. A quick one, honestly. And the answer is 5926.0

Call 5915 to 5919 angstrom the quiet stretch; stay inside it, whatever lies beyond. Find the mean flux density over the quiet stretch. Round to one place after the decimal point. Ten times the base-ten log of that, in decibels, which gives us 10.4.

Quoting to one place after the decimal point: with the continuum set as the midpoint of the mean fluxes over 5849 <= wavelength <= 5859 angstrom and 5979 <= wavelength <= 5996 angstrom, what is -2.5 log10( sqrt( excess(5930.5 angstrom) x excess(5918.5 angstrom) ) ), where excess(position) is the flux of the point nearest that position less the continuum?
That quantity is 2.4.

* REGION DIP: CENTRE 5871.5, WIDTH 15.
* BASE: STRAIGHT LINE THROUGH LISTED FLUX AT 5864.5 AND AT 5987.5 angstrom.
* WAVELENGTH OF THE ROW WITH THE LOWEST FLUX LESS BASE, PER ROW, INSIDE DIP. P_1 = 5869.0 angstrom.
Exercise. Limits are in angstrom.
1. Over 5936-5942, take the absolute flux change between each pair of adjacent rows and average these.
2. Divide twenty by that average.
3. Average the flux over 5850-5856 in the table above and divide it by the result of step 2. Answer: 0.097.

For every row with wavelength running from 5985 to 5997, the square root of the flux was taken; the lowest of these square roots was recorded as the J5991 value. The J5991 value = 3.30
